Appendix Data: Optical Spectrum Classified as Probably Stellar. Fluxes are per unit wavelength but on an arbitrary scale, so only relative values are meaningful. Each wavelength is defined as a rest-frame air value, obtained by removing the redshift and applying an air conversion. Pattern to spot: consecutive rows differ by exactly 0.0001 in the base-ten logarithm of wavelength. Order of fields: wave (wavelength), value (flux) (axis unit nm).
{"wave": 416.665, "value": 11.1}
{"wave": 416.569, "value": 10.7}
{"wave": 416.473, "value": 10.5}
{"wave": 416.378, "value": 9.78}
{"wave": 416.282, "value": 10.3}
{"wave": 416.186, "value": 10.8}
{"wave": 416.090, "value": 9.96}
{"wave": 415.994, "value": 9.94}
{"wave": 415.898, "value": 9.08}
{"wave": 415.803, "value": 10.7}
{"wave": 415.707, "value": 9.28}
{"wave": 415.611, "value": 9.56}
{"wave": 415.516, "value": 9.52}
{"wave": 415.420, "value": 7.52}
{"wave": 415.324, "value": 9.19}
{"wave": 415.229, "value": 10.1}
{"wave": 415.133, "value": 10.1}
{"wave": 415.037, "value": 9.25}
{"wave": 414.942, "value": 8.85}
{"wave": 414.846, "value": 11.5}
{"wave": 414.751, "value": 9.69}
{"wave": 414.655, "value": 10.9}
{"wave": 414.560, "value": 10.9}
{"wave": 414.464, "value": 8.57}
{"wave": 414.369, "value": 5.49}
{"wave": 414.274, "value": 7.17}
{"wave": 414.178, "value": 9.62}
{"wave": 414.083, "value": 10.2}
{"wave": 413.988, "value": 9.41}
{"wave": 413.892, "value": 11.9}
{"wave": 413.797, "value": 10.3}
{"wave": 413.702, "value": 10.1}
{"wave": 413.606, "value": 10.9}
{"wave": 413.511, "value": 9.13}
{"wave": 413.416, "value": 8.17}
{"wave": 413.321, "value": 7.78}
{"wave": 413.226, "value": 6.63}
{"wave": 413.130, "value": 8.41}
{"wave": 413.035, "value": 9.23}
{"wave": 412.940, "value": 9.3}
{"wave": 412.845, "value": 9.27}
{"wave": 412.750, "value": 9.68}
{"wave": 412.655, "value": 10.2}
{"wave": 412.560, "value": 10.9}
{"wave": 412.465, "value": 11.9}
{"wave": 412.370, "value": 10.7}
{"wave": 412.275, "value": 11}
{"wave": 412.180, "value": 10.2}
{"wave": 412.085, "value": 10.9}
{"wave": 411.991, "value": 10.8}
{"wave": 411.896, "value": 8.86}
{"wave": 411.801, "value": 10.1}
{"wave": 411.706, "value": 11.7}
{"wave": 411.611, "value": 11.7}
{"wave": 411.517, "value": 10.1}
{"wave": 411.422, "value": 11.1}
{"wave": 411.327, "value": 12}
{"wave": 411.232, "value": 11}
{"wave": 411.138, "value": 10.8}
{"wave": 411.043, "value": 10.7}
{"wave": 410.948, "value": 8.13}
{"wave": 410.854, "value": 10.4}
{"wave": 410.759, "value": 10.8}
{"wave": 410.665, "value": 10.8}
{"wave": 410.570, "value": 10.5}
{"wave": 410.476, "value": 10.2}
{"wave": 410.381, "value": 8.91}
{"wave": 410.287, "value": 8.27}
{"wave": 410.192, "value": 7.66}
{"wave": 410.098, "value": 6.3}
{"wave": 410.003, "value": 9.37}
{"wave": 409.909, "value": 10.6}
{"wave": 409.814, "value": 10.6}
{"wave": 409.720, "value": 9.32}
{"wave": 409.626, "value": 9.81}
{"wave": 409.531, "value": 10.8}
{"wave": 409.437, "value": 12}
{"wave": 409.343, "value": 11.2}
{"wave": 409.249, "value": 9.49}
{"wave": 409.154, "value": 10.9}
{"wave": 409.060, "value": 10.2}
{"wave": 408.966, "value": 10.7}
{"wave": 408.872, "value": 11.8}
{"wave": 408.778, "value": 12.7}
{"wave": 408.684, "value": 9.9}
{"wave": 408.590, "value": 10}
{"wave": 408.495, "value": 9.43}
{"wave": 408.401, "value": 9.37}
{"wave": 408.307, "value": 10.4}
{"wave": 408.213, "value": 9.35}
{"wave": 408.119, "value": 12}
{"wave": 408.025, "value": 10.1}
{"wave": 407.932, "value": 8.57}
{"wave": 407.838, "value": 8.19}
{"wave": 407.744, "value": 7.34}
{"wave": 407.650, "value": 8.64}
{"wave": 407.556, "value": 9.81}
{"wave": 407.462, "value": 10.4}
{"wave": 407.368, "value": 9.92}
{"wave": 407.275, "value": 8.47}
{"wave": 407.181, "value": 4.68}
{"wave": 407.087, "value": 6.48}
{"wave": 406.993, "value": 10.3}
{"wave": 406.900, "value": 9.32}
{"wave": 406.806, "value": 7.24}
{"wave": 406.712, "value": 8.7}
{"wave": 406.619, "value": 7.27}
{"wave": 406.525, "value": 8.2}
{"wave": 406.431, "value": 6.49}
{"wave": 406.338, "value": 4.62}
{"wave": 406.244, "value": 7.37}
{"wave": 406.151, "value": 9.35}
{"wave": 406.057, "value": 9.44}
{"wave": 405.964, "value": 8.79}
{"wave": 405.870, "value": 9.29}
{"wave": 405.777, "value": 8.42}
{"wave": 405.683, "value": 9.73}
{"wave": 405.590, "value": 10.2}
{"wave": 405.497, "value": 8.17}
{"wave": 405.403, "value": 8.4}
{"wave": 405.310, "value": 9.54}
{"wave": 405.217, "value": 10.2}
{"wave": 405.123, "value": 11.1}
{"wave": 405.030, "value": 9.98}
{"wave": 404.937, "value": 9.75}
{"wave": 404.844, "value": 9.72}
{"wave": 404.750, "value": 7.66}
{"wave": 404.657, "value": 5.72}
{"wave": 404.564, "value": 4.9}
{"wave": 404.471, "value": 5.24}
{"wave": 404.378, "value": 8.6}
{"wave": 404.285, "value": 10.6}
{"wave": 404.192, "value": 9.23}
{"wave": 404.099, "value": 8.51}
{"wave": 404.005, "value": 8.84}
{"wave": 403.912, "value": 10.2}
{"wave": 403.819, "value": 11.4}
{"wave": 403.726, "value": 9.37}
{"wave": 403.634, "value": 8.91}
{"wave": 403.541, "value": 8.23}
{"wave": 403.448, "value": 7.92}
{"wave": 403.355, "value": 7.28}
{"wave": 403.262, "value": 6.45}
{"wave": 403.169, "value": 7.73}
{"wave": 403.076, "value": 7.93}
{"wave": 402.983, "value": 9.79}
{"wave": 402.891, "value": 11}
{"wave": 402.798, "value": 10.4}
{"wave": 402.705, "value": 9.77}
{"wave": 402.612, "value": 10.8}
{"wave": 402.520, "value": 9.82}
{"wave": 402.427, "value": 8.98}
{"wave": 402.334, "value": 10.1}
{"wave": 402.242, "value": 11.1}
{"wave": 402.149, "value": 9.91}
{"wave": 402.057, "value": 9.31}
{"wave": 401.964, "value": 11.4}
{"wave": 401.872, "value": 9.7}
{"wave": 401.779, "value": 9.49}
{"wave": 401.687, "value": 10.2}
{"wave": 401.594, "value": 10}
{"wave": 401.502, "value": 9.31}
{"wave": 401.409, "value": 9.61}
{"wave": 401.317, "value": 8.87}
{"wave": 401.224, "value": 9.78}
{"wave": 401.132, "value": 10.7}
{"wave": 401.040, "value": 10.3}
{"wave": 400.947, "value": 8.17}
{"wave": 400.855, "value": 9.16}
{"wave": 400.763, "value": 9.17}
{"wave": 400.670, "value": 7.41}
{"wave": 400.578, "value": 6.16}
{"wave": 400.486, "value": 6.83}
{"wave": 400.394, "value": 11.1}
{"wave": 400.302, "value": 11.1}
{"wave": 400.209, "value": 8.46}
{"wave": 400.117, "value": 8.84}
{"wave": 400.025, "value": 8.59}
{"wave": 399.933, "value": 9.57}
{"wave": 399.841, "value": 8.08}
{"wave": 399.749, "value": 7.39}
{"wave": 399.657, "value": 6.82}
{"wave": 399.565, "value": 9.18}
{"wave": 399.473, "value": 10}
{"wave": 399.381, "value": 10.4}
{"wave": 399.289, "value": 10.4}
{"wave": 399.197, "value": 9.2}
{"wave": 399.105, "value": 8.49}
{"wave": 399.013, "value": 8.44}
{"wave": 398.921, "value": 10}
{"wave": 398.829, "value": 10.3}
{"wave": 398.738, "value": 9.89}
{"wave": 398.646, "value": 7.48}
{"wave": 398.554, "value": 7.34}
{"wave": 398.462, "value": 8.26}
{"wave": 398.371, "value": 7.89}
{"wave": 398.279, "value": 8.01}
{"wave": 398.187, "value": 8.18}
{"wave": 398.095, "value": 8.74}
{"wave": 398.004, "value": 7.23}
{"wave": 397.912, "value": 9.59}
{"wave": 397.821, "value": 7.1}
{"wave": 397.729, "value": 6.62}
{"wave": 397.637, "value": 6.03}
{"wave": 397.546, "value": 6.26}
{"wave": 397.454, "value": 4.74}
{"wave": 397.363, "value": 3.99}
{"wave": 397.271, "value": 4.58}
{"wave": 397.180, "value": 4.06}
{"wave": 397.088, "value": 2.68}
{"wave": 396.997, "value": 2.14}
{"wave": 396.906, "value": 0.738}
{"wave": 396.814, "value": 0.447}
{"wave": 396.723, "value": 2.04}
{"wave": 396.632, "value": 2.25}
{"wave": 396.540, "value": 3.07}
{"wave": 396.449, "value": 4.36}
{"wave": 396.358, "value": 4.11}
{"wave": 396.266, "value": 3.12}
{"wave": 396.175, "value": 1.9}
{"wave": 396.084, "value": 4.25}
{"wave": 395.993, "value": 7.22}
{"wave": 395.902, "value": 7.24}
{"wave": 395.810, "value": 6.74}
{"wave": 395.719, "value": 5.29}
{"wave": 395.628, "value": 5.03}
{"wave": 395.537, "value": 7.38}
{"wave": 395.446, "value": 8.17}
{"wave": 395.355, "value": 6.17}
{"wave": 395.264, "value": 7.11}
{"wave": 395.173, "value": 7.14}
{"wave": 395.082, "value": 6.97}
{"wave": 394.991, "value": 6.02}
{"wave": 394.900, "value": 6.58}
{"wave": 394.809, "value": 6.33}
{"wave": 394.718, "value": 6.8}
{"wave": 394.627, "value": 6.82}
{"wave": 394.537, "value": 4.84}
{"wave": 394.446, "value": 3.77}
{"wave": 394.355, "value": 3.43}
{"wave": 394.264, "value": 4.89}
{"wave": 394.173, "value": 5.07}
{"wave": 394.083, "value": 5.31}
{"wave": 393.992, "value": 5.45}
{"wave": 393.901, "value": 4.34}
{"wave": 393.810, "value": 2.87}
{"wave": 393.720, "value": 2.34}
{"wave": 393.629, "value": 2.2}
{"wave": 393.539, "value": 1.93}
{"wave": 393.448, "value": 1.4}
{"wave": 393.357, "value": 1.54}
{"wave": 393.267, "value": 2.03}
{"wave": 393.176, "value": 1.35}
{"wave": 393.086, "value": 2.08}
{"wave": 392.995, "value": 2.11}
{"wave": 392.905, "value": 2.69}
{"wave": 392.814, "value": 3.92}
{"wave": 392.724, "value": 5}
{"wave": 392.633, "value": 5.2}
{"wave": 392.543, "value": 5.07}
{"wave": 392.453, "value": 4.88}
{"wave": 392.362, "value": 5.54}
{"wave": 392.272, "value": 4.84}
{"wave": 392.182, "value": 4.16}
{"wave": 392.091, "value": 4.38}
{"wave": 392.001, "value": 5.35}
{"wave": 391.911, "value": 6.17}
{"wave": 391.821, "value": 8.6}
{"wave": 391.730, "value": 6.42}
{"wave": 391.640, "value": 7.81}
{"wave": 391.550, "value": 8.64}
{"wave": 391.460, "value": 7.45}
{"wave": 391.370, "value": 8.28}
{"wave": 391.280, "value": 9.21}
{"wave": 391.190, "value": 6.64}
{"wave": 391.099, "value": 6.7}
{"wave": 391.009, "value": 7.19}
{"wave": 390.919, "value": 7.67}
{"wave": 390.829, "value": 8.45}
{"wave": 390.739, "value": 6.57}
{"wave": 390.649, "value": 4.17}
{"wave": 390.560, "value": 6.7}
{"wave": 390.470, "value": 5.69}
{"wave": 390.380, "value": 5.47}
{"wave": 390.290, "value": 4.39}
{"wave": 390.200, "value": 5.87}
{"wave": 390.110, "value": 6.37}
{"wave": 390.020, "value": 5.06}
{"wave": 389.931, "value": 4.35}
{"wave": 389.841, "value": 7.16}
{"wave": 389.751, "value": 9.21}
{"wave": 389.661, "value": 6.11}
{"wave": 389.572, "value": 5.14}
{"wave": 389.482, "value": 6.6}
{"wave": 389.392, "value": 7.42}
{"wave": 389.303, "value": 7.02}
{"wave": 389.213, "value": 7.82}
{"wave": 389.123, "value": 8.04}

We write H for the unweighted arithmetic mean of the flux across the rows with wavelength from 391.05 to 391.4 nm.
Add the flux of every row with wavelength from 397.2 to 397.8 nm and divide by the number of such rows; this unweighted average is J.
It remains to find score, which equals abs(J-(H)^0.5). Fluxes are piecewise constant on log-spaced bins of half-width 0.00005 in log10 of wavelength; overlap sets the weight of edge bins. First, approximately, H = 7.7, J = 5.4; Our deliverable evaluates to 2.6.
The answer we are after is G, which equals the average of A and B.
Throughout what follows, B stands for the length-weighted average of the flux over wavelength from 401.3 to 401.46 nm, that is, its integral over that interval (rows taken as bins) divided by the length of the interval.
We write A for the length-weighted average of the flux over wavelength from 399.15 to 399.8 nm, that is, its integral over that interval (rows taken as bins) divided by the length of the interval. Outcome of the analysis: 9.2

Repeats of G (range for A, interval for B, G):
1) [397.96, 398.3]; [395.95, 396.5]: 6.1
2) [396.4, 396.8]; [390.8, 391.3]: 5.1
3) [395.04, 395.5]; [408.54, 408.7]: 8.5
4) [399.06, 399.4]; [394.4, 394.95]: 7.7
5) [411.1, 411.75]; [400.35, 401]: 9.8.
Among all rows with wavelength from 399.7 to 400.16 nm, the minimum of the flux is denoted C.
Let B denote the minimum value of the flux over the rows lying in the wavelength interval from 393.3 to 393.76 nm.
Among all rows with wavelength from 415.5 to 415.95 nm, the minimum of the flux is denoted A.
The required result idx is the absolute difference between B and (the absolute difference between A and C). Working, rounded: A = 9.08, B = 1.4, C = 7.39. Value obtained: 0.3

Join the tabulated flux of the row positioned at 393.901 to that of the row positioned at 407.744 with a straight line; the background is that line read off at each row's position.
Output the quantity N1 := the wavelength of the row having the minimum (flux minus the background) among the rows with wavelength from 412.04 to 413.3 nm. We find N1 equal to 413.226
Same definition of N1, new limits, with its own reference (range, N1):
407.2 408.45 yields 407.744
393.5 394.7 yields 393.539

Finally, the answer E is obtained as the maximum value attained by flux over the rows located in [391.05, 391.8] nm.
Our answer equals 9.21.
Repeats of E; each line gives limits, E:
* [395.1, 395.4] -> 7.14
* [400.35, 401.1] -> 11.1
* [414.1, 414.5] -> 9.62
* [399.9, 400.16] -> 9.57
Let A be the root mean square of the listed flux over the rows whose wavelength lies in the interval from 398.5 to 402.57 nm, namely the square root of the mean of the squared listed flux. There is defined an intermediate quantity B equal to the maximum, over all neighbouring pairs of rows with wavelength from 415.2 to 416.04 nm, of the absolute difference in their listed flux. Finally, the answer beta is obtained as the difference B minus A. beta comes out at -7.3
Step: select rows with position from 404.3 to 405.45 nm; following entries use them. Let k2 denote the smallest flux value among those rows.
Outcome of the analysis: 4.9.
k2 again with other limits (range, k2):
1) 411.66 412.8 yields 8.86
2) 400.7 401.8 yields 8.17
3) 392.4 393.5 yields 1.35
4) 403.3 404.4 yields 7.28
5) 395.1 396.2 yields 1.9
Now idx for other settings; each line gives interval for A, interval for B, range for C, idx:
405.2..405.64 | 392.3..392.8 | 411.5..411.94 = 4.2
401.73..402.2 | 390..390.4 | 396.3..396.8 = 2.9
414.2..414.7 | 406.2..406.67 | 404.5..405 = 4.0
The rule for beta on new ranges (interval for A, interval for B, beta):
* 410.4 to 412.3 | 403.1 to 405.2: -7.3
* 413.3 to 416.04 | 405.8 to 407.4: -5.7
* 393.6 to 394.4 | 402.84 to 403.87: -2.1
